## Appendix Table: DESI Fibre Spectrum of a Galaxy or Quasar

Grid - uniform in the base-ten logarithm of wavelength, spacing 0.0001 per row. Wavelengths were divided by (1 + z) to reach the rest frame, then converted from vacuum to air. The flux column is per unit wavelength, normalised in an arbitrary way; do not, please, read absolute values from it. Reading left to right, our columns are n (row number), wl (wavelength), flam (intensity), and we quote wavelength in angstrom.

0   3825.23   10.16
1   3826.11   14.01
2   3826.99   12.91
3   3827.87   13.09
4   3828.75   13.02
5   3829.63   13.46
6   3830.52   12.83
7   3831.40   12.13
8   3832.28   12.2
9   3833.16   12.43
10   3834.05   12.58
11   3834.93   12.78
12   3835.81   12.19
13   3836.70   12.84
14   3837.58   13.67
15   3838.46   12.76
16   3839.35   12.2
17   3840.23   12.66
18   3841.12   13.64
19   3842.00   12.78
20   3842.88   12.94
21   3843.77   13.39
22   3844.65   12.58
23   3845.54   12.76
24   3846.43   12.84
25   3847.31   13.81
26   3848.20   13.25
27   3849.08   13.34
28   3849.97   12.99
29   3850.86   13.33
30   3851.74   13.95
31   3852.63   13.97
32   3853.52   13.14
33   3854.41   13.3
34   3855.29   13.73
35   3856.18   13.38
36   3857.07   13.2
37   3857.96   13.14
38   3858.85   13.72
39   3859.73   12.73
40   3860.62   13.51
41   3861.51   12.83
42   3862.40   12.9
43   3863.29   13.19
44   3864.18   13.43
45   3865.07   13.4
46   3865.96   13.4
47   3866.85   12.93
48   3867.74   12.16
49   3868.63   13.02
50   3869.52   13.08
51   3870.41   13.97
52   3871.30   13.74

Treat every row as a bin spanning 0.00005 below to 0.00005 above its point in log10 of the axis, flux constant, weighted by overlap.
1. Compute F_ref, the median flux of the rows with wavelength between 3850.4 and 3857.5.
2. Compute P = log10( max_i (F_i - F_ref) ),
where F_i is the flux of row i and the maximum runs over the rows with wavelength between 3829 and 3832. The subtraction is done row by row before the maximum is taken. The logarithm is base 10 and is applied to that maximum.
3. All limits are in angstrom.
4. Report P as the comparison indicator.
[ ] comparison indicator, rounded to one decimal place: -1.0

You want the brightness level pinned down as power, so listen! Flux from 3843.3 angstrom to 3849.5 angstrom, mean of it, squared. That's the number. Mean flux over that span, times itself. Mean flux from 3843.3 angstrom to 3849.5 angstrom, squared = 173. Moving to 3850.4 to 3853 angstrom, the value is 189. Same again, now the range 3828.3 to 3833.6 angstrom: 161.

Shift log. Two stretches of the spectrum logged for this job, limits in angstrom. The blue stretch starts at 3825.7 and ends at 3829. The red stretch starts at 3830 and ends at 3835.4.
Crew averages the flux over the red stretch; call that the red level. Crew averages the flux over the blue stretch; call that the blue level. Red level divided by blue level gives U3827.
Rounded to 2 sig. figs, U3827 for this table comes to 0.94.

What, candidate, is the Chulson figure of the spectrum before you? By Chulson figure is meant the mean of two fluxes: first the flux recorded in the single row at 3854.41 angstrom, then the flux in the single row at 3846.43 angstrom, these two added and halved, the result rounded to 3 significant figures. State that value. 13.1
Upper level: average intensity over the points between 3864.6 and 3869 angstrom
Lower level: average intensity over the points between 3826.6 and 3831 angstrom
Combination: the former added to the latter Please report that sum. 26.0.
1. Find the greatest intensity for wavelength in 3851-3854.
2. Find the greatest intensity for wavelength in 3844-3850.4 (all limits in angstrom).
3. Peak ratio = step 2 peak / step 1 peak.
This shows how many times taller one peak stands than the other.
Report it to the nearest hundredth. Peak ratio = 0.99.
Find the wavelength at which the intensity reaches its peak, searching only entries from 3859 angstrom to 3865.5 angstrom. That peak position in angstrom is 3860.62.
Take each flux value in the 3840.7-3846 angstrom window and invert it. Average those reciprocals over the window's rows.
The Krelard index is 0.0769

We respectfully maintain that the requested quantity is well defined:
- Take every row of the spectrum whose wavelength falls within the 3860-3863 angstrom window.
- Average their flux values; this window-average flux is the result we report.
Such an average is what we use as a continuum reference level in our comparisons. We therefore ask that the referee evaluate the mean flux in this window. 13.1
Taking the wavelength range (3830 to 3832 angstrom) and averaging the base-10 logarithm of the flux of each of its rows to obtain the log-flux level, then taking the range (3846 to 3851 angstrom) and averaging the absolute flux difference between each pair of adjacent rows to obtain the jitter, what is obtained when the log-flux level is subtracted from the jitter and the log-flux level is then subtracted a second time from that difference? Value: -1.73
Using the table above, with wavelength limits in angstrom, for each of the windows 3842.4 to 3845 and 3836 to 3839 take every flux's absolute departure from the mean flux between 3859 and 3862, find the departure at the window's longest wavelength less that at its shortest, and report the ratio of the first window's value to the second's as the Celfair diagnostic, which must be 4.5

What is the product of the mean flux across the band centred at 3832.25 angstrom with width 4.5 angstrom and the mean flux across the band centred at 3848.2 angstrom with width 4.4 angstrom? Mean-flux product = 165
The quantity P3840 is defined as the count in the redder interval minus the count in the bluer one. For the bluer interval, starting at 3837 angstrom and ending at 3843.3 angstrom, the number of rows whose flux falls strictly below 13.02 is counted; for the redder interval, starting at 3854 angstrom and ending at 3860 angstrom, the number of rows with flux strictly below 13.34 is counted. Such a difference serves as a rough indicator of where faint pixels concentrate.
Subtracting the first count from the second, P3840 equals -1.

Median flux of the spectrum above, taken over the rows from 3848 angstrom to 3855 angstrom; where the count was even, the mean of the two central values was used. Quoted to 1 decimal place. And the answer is 13.3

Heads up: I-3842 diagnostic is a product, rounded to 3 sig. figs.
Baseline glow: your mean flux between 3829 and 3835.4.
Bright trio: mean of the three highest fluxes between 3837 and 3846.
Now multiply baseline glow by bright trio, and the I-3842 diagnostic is 171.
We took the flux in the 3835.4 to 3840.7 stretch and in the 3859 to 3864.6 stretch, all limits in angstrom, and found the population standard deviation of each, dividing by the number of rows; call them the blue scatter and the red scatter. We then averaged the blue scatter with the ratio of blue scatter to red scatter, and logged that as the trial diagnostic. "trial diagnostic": 1.1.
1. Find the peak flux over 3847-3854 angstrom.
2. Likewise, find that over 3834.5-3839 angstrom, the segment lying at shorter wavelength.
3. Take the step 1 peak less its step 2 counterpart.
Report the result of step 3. 0.3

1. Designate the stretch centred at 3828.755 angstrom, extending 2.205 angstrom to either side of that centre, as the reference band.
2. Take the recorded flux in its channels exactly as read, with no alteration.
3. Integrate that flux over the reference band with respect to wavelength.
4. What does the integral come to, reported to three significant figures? 57.6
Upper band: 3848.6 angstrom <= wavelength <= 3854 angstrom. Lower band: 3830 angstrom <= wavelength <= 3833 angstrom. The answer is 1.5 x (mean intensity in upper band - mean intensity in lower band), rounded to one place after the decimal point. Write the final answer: 1.6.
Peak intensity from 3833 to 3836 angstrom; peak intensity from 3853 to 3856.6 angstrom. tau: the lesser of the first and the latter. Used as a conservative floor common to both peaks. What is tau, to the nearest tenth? 12.8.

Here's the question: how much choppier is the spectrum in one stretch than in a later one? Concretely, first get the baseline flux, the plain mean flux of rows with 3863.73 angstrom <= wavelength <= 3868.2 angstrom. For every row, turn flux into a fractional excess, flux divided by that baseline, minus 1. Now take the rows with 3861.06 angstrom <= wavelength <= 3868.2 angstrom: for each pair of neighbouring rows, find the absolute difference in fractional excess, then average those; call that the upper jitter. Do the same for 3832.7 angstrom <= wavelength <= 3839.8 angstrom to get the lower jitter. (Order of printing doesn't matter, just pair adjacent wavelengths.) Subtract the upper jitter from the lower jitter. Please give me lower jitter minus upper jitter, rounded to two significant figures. 0.022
